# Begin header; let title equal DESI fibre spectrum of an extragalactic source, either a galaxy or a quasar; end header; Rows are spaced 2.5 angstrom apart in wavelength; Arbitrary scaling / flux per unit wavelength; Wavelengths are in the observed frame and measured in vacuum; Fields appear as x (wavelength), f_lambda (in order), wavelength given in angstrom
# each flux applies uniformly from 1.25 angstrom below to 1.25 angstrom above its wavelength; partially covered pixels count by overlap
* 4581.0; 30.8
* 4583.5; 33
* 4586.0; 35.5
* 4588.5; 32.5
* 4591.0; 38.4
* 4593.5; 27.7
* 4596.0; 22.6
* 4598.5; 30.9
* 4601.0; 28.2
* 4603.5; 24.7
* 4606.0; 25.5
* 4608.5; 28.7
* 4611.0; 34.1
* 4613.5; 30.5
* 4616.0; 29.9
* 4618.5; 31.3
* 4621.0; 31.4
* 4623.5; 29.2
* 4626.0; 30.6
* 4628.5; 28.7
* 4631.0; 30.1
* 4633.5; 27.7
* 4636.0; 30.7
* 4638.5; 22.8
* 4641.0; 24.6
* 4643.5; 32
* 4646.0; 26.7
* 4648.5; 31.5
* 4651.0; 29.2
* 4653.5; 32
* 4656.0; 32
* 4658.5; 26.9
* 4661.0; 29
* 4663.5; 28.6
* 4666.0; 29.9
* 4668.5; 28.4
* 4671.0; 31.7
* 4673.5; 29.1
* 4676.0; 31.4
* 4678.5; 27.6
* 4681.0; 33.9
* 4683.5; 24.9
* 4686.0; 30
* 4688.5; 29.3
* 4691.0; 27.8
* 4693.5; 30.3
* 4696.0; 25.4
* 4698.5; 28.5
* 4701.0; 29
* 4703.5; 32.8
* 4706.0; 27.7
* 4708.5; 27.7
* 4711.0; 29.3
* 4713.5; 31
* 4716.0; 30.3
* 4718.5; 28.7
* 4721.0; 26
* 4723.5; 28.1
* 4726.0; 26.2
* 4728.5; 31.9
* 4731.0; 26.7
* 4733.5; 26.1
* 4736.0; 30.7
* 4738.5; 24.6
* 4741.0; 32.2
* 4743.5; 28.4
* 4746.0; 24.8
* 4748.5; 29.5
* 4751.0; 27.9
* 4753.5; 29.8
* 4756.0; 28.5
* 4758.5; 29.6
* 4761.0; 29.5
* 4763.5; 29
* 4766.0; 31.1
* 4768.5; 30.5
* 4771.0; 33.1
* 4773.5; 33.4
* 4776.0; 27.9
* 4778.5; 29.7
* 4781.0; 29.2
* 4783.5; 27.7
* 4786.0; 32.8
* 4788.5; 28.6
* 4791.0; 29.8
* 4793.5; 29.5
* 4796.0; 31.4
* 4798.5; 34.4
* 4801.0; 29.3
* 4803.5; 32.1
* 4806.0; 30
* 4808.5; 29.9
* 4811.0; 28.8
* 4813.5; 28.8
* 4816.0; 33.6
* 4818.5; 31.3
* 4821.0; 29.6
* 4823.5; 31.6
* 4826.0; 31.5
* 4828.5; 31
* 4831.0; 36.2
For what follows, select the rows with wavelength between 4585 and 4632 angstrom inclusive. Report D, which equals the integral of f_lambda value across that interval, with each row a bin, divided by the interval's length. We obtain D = 30.0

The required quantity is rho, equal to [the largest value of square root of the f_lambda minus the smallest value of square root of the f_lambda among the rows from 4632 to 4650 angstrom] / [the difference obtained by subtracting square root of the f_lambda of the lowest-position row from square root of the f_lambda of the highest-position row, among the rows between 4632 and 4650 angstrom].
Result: 3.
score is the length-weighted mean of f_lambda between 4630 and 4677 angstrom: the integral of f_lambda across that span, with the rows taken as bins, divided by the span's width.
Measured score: 29.16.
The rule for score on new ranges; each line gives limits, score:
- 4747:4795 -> 29.83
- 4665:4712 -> 29.19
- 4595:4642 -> 28.59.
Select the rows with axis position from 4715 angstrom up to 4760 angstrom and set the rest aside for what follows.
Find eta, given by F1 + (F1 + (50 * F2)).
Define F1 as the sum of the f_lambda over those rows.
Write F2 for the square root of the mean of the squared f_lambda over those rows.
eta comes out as 2441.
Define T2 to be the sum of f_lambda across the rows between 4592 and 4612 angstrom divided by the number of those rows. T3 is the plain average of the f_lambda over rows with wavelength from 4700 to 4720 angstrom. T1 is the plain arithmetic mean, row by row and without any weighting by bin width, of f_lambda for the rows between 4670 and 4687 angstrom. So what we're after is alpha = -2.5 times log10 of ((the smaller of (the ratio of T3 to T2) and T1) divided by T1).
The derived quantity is 3.619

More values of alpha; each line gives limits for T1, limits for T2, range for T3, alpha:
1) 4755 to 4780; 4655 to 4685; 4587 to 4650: 3.709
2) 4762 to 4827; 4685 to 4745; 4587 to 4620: 3.679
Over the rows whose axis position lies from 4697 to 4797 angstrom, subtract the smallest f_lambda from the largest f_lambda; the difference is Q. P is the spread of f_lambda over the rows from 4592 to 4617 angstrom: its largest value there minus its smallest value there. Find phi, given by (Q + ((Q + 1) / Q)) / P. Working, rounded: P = 11.5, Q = 8.80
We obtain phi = 0.86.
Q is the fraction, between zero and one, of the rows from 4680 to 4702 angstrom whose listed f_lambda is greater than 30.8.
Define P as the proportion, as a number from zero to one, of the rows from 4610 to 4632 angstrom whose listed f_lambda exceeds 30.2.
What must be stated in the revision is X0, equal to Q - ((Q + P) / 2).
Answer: -0.22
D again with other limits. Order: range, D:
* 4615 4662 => 29.3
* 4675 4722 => 29.0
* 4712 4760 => 28.5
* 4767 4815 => 30.4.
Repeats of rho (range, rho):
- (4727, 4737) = -5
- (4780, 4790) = -8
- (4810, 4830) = 2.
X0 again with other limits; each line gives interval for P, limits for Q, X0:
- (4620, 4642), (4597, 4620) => 0.00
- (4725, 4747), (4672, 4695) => -0.06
